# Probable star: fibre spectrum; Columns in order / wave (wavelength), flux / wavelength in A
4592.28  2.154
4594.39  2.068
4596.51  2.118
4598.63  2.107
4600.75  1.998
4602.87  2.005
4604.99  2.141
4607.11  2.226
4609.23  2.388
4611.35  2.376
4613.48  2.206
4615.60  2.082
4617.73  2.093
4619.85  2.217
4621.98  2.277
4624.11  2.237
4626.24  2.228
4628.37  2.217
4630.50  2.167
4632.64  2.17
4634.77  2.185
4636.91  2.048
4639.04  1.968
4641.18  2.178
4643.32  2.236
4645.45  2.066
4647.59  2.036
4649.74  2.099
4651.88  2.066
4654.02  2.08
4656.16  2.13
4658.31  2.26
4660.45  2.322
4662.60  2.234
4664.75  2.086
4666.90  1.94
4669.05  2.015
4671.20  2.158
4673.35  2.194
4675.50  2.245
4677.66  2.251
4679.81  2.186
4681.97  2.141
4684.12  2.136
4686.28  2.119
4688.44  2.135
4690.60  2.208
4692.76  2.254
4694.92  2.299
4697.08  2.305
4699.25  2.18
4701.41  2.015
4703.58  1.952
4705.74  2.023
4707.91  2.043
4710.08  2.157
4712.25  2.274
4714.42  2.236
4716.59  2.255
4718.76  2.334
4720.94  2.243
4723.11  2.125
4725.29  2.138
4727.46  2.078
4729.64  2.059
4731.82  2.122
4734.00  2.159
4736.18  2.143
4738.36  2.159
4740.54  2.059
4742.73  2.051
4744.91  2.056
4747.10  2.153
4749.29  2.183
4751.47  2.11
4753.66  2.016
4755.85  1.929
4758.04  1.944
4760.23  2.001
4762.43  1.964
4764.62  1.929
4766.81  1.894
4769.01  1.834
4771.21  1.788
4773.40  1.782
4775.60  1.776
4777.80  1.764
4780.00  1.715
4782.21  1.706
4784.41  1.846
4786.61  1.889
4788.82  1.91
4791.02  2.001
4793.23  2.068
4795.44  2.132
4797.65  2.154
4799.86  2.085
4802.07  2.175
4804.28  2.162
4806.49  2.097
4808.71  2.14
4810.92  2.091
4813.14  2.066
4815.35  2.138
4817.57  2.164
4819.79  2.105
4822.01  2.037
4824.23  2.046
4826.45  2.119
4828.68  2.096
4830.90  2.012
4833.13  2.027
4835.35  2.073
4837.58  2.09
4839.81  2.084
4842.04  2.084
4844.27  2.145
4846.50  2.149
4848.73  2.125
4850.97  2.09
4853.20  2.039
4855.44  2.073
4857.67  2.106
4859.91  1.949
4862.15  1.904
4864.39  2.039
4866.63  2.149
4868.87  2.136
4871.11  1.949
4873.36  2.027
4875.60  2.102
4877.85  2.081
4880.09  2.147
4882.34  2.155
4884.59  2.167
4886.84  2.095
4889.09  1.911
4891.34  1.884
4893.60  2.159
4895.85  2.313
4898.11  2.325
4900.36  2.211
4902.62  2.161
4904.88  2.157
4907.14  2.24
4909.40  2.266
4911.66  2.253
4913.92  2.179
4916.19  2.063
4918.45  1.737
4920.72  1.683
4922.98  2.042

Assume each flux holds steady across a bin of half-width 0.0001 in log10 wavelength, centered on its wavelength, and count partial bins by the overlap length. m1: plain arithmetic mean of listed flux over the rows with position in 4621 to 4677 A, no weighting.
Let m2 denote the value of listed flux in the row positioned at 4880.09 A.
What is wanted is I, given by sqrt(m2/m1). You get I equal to 1.00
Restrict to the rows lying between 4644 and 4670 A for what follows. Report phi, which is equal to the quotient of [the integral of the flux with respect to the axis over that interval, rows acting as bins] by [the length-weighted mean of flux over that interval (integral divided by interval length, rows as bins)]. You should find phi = 26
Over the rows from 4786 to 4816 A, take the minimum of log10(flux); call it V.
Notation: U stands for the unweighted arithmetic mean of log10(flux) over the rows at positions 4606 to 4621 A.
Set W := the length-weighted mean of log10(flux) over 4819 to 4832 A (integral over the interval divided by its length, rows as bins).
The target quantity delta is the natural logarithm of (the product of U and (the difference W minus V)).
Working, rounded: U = 0.347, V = 0.276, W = 0.316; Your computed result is -4.3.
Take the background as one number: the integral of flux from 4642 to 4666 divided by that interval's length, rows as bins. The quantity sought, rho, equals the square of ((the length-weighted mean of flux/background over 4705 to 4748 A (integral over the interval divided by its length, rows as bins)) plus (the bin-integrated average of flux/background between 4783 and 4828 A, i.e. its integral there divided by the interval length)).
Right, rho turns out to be 3.86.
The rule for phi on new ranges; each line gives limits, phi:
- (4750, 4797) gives 47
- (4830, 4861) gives 31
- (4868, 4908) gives 40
